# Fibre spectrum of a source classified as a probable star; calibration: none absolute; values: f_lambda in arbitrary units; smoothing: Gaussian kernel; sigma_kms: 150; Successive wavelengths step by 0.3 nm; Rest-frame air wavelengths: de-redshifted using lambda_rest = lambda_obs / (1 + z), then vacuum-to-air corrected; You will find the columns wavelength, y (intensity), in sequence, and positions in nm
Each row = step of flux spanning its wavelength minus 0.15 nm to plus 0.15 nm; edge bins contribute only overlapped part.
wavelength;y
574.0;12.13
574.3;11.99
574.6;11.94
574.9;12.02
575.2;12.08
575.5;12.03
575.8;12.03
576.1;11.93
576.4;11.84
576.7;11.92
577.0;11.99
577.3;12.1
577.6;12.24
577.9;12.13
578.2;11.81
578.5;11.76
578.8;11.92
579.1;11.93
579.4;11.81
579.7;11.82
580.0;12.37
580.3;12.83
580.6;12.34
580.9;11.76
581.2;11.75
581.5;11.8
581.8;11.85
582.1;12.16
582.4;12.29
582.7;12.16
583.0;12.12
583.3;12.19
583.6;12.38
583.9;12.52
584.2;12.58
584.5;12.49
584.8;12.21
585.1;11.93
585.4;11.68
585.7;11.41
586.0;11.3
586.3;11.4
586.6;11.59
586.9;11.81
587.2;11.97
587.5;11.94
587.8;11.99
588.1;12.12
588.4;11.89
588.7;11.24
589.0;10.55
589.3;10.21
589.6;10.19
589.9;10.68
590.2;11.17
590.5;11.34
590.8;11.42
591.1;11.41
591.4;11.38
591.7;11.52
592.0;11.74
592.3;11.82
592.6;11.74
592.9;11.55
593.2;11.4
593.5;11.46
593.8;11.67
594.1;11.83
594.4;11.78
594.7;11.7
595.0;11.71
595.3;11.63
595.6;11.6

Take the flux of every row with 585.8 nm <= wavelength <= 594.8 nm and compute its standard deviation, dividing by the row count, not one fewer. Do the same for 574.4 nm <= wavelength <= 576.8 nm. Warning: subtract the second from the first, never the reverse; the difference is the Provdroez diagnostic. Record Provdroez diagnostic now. 0.41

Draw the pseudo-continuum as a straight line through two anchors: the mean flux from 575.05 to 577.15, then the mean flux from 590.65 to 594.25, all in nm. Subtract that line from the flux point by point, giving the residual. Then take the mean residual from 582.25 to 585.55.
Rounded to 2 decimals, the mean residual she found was 0.45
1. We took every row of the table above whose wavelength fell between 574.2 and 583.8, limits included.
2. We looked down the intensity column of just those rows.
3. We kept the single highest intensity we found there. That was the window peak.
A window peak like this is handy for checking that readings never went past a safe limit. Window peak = 12.83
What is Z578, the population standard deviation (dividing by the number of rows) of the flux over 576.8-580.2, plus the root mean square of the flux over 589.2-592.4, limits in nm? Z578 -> 11.4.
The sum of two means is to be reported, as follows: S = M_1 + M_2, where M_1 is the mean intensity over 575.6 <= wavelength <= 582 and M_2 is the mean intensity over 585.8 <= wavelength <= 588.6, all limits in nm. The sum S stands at 23.8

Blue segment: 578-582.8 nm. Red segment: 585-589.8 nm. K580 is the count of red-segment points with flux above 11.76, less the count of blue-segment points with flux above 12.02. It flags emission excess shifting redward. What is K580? 1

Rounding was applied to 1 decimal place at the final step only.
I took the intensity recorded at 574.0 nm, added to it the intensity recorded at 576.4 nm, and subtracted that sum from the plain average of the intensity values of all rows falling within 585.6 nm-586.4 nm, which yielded -12.6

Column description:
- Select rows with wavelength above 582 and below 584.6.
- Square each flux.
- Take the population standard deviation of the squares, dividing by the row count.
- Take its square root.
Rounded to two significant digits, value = 2.0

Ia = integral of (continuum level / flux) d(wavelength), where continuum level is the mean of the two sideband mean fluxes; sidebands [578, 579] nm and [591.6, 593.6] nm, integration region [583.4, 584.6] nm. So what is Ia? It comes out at 1.13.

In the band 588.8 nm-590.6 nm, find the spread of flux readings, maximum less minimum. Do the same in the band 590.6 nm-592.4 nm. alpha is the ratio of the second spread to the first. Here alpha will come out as 0.38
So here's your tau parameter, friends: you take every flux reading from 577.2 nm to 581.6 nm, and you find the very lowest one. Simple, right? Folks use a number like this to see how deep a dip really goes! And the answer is 11.75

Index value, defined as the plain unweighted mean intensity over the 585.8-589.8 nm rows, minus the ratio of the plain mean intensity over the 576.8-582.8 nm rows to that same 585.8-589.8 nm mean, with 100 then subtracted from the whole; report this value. -89.7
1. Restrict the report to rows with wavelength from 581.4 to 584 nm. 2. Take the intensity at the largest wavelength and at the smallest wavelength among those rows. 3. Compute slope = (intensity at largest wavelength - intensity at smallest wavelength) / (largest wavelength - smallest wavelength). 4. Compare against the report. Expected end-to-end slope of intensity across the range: 0.30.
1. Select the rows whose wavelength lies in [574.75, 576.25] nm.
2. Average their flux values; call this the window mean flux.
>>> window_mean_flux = 12.0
